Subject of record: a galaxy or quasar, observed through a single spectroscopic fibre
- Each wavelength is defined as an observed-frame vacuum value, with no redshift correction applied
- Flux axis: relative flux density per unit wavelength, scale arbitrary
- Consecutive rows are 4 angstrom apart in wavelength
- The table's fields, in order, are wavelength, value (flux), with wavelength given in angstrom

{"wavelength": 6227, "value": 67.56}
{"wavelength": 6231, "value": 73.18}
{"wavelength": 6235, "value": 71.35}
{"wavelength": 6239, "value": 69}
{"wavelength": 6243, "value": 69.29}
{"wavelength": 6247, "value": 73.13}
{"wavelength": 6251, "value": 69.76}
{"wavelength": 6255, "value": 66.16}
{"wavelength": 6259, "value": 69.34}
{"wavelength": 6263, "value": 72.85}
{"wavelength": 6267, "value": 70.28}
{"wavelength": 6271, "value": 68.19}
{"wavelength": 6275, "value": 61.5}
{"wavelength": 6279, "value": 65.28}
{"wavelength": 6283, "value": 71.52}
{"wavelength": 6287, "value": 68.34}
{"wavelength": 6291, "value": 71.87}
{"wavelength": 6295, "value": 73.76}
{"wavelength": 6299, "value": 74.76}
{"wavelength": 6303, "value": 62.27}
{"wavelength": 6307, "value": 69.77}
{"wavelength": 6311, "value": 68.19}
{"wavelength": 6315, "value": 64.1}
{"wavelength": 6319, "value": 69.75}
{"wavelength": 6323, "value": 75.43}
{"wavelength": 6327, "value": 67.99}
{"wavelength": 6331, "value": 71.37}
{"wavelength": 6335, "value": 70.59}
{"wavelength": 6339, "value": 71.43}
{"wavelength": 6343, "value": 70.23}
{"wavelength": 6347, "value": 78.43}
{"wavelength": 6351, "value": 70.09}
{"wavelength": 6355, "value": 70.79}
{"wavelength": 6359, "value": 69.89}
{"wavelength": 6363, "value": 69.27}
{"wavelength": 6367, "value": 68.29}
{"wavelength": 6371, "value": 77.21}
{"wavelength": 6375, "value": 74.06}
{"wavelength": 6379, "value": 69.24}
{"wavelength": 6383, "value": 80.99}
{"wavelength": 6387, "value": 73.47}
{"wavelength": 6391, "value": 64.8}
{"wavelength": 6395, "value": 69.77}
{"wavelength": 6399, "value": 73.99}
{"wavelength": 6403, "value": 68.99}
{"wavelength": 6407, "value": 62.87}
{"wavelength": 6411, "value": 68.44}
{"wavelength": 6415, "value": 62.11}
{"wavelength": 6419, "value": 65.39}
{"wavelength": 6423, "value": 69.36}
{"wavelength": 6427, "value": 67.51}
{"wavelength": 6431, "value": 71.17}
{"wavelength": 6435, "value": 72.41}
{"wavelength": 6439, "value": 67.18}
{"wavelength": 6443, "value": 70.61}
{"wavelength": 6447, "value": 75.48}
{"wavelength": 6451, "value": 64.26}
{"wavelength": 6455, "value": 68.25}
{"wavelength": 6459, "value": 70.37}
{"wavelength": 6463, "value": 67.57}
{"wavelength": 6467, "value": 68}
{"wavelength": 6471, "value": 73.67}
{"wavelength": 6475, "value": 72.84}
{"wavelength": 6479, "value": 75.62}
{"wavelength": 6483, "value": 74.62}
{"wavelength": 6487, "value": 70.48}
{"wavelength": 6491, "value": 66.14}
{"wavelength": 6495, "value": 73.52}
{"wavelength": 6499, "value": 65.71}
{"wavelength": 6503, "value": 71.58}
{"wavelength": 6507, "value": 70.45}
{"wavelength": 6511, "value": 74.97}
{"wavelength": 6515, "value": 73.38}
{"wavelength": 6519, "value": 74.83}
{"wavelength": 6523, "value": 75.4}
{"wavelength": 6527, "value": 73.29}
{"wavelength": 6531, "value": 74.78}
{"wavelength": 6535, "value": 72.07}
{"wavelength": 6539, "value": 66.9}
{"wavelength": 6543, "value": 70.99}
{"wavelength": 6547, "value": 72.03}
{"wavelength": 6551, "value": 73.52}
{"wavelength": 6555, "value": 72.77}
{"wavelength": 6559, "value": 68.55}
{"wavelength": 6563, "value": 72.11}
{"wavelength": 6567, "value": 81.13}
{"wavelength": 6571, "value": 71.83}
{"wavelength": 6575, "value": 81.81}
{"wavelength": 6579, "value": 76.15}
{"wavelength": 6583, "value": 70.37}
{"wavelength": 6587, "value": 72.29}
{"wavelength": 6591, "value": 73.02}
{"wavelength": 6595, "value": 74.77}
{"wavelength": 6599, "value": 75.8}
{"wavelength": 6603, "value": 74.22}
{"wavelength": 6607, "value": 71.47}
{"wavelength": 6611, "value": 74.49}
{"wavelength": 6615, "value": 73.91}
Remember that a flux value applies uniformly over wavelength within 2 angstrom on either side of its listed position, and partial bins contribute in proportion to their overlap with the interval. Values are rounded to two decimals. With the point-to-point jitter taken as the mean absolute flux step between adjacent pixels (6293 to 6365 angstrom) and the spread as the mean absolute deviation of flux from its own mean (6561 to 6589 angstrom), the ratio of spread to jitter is 0.95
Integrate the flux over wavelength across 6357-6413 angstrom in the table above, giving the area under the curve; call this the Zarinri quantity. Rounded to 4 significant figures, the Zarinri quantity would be 3965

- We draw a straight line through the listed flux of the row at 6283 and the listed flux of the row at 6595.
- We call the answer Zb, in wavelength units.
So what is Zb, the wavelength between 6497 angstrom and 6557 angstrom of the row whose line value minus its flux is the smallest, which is 6523 angstrom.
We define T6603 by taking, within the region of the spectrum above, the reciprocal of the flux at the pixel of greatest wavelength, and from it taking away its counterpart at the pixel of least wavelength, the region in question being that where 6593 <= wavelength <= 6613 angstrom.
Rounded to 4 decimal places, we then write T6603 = 0.0001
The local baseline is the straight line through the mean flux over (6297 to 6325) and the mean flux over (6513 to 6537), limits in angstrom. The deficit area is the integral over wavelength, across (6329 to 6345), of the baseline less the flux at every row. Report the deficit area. -18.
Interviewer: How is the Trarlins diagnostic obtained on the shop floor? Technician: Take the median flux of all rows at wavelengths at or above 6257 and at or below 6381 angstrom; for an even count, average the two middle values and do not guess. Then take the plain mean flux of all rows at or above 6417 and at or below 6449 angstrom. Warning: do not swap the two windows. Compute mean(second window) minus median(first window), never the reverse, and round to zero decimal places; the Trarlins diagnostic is 0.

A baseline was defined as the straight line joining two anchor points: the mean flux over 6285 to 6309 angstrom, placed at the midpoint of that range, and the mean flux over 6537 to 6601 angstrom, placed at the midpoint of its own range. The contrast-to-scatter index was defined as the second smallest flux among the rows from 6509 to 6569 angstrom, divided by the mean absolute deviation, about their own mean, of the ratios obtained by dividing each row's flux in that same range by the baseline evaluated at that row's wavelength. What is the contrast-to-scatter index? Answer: 2185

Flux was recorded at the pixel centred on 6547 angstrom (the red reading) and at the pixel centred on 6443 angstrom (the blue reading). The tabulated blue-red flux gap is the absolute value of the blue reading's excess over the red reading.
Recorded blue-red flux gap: 1.4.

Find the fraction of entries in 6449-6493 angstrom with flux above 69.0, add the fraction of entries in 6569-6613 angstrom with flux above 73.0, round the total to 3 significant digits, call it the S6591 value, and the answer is 1.18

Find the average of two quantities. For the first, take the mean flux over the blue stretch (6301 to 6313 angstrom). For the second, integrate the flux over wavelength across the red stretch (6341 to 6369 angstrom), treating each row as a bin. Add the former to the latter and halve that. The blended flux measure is 1027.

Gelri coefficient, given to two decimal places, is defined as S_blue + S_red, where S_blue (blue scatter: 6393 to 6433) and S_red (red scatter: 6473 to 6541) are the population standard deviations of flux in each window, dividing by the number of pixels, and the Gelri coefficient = 6.60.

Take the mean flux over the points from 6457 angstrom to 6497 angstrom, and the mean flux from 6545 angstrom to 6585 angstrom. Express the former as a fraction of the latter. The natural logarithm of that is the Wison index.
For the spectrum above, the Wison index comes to -0.038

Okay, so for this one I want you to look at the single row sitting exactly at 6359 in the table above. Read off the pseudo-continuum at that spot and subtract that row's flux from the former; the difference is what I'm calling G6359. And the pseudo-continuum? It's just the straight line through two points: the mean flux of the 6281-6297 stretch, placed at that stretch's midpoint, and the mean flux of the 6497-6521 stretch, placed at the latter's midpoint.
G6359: 2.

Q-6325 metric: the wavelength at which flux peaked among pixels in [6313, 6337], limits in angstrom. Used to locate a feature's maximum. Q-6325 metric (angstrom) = 6323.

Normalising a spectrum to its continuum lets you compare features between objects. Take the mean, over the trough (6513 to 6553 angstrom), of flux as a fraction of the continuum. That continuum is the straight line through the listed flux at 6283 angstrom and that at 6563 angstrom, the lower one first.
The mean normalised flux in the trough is 1.01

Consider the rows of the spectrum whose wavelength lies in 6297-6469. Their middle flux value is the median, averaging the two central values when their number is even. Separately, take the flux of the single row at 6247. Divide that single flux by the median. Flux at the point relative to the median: 1.05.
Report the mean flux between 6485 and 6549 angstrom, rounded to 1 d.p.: 71.7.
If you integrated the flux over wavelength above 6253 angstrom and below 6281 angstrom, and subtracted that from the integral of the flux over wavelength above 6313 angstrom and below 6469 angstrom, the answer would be 9030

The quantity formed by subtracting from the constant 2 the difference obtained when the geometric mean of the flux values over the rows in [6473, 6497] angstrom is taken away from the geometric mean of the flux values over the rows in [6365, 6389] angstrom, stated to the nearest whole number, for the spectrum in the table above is 0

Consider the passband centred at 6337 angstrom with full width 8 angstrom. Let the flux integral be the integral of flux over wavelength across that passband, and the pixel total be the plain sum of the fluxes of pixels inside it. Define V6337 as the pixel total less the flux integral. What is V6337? -426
